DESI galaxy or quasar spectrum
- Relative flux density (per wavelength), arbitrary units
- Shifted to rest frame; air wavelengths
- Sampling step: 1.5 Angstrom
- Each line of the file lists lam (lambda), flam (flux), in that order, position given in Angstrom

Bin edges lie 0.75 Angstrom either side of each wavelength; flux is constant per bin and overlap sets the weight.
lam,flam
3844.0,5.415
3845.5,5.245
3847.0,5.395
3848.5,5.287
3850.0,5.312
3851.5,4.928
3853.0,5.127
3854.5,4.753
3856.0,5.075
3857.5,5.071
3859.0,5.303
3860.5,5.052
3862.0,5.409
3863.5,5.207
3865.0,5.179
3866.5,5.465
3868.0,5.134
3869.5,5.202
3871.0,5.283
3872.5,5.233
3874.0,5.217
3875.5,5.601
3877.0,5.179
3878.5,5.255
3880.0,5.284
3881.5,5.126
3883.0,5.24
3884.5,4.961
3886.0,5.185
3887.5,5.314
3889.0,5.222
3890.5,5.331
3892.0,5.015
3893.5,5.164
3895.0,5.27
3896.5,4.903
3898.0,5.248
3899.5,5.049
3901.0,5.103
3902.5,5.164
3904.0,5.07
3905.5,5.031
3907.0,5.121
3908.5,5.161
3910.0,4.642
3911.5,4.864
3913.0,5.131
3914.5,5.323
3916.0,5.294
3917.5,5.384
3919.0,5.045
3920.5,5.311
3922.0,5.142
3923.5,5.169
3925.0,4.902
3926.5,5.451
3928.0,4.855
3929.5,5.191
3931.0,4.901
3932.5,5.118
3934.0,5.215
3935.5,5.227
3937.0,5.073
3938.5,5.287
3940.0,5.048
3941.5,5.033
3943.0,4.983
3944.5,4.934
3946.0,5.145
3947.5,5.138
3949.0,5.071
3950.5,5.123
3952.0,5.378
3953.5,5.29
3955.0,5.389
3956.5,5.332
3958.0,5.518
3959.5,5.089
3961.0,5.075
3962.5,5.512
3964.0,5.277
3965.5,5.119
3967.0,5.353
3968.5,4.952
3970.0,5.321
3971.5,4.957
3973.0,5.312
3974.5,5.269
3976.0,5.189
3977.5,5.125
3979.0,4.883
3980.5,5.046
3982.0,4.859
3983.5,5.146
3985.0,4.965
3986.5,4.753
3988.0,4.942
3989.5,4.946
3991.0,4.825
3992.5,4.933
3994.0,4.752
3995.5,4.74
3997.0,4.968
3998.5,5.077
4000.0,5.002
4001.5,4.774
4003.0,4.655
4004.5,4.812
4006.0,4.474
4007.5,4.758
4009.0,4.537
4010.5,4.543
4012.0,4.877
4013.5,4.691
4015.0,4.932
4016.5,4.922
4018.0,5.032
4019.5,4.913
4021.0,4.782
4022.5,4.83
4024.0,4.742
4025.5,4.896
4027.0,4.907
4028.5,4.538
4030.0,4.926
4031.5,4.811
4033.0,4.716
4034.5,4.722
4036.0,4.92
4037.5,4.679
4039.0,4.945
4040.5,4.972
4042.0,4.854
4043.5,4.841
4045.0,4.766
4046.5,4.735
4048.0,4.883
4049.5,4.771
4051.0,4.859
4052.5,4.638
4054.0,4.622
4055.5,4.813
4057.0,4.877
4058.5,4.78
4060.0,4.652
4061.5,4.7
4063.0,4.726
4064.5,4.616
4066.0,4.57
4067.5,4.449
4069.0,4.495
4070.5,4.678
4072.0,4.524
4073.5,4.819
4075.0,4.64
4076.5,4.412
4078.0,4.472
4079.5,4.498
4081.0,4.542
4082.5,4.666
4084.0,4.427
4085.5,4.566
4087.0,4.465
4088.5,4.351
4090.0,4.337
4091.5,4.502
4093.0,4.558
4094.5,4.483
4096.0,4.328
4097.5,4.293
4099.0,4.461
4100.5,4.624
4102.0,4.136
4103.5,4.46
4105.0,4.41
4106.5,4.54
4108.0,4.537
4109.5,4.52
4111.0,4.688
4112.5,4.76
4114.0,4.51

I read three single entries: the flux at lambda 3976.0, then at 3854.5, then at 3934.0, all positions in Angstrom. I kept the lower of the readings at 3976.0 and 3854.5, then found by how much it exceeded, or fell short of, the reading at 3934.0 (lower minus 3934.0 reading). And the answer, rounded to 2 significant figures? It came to -0.46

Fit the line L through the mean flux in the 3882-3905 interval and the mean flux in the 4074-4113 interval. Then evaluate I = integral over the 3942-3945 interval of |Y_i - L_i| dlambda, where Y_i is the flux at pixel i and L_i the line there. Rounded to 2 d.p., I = 0.07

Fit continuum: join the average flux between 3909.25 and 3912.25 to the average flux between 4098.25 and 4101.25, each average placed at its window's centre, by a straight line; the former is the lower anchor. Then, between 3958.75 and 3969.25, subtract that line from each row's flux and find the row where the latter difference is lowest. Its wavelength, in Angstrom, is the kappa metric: 3968.5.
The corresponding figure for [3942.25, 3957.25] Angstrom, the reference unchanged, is 3944.5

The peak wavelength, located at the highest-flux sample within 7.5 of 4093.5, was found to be 4100.5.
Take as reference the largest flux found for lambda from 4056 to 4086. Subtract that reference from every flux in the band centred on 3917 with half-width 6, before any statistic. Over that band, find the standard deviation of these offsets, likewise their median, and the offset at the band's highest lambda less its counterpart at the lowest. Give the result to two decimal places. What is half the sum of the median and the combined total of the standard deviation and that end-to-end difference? 0.39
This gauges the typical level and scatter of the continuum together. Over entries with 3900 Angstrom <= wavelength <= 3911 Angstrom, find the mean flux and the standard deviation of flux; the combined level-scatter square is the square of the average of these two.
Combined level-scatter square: 6.8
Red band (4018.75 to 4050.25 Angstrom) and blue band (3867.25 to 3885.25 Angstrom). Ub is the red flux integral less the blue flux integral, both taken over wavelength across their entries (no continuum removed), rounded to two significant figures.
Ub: 58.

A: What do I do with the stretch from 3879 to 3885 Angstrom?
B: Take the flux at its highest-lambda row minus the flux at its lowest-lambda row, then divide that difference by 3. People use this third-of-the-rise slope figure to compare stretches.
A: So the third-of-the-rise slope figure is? -0.11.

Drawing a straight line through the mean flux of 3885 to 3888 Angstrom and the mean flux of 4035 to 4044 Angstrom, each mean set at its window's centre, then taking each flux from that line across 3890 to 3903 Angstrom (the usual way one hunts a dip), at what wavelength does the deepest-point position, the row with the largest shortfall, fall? 3896.5 Angstrom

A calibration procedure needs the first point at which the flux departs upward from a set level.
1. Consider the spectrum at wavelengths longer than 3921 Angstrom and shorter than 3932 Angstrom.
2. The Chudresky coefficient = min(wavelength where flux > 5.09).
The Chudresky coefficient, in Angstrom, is 3922.0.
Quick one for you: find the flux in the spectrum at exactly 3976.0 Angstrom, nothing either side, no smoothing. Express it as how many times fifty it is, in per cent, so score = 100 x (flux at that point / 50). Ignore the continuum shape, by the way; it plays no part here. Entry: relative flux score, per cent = 10.4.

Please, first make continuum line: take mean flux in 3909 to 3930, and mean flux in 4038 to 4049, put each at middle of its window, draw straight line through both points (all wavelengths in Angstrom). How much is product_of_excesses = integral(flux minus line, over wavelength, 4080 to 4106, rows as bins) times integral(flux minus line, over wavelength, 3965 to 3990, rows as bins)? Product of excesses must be -14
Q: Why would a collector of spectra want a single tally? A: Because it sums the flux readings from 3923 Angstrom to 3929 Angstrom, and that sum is 20.4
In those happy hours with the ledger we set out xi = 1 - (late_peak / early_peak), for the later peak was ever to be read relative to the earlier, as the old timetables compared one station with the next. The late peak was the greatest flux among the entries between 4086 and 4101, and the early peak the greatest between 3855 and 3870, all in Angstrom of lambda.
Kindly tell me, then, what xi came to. 0.15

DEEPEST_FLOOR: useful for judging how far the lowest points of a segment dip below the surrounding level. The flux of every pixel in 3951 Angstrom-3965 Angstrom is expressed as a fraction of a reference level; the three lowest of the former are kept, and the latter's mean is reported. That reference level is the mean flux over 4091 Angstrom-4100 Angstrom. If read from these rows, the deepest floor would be 1.16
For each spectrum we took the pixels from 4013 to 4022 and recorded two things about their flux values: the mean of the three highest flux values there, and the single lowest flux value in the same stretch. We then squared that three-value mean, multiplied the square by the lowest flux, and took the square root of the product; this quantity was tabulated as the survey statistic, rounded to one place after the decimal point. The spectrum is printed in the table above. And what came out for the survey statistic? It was 10.7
